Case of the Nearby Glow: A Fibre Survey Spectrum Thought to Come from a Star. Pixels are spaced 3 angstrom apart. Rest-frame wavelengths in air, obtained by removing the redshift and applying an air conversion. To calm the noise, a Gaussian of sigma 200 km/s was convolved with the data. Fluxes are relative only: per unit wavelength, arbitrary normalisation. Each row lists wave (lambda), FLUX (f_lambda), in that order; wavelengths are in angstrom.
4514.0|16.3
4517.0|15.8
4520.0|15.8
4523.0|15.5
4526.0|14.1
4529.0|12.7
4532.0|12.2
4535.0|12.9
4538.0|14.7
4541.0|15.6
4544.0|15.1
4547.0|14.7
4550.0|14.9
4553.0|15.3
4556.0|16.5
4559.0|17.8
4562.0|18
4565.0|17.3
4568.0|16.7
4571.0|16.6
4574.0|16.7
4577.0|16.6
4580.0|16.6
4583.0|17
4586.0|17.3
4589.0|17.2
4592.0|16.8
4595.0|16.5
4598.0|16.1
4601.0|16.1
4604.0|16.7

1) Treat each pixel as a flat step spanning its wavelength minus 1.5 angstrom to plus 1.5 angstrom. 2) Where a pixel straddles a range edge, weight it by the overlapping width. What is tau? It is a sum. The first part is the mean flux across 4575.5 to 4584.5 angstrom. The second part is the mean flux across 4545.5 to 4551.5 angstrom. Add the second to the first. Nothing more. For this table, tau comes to 31.5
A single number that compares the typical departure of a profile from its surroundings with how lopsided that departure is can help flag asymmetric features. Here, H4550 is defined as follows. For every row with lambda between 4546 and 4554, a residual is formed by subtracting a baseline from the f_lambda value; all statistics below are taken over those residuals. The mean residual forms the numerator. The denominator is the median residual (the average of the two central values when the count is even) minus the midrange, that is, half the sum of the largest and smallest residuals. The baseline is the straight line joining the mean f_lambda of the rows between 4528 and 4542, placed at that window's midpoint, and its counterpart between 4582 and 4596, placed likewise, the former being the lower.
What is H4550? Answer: -4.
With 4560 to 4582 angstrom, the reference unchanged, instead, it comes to -2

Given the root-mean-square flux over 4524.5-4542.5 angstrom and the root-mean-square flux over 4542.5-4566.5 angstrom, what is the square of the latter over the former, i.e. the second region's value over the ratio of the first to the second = 19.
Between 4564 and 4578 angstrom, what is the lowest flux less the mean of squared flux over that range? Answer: -265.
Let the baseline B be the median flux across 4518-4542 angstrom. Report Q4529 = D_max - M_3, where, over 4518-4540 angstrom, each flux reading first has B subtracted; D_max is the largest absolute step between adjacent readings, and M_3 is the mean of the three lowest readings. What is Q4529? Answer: 3.6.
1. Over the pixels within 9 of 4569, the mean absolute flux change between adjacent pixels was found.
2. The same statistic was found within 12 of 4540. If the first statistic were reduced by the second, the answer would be -0.4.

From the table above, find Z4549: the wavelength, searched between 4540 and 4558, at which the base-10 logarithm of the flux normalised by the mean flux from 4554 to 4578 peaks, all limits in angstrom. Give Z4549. 4556.0 angstrom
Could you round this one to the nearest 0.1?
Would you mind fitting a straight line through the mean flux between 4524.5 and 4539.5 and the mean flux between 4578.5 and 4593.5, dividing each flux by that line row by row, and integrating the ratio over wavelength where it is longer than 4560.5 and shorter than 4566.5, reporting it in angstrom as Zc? 6.9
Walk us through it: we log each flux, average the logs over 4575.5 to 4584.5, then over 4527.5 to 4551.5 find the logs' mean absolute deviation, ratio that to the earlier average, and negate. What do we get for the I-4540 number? -0.029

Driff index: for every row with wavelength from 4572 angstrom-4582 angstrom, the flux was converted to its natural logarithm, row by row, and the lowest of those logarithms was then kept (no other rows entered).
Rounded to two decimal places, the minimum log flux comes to 2.81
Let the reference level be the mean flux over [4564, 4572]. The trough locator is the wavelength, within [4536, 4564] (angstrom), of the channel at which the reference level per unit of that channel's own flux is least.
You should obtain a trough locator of 4562.0 angstrom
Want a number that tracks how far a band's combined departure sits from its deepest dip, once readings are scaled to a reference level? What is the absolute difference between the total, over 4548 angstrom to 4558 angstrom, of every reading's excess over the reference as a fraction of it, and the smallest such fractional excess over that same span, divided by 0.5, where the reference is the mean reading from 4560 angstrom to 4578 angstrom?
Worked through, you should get 0.26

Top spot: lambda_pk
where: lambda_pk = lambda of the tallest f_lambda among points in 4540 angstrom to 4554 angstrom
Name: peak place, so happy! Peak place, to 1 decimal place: 4541.0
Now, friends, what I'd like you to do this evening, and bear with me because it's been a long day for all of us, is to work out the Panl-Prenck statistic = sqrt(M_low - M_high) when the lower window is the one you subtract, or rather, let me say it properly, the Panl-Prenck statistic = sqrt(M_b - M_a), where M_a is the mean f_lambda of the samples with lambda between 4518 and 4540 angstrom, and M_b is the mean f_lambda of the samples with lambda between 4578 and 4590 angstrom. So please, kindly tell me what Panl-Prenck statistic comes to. 1.7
